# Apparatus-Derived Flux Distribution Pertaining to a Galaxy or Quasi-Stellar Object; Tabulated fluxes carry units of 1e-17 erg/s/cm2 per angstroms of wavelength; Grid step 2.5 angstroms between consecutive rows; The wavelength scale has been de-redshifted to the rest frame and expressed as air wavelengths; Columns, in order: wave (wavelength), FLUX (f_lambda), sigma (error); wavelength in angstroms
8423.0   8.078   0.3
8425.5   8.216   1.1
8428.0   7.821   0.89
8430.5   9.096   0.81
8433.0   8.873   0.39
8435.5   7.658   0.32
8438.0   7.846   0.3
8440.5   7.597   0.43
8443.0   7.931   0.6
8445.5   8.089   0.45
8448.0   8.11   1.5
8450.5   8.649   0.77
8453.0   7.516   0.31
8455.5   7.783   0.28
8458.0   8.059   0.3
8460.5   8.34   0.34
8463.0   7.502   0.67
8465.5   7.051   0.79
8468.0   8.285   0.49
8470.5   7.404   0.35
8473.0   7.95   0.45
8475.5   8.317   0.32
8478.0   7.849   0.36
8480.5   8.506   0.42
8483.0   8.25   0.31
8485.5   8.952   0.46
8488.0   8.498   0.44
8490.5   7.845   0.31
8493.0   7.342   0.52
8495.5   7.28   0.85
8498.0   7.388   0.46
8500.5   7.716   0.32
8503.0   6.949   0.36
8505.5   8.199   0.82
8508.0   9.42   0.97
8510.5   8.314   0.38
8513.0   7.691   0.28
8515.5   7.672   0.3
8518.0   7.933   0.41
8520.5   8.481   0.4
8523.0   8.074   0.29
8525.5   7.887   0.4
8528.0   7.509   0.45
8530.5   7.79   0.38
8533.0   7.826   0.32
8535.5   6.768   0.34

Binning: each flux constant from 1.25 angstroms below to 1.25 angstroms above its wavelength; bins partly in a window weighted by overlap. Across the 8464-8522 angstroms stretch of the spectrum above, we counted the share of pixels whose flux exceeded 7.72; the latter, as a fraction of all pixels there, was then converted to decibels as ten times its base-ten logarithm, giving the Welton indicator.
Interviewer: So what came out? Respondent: -2.2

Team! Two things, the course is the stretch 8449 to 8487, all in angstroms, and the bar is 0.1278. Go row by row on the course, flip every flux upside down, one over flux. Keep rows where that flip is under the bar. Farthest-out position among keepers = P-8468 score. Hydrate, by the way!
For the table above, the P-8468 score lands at 8485.5 angstroms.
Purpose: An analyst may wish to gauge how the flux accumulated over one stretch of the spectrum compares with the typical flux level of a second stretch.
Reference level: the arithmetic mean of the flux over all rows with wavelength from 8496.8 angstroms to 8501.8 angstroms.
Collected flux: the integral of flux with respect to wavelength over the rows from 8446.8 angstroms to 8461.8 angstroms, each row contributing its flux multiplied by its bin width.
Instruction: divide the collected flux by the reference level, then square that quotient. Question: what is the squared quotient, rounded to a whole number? 257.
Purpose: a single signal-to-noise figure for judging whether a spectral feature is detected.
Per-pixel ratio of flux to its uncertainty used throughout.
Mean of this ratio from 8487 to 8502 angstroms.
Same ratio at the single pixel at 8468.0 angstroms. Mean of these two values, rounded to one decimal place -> 17.4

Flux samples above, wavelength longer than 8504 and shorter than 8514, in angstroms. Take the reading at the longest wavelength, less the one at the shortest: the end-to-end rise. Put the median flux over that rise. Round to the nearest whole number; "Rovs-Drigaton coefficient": -16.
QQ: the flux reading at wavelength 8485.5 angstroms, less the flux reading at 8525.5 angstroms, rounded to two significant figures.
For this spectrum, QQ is 1.1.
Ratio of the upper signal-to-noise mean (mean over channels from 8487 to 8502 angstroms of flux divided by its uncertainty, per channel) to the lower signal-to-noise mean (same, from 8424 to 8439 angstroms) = 1.07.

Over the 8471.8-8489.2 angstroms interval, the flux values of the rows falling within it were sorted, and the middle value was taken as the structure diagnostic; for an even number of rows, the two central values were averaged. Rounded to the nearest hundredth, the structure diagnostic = 8.32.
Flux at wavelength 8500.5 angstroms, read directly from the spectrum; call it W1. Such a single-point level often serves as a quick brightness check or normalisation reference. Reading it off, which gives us 7.716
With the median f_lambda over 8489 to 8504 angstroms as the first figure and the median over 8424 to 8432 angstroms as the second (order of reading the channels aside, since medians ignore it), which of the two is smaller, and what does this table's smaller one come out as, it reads 7.4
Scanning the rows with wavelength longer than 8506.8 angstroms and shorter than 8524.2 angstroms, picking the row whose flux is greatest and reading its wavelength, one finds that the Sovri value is 8508.0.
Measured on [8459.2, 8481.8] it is 8480.5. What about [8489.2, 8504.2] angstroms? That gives 8490.5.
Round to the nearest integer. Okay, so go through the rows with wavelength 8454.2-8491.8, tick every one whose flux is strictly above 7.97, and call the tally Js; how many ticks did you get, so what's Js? 8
